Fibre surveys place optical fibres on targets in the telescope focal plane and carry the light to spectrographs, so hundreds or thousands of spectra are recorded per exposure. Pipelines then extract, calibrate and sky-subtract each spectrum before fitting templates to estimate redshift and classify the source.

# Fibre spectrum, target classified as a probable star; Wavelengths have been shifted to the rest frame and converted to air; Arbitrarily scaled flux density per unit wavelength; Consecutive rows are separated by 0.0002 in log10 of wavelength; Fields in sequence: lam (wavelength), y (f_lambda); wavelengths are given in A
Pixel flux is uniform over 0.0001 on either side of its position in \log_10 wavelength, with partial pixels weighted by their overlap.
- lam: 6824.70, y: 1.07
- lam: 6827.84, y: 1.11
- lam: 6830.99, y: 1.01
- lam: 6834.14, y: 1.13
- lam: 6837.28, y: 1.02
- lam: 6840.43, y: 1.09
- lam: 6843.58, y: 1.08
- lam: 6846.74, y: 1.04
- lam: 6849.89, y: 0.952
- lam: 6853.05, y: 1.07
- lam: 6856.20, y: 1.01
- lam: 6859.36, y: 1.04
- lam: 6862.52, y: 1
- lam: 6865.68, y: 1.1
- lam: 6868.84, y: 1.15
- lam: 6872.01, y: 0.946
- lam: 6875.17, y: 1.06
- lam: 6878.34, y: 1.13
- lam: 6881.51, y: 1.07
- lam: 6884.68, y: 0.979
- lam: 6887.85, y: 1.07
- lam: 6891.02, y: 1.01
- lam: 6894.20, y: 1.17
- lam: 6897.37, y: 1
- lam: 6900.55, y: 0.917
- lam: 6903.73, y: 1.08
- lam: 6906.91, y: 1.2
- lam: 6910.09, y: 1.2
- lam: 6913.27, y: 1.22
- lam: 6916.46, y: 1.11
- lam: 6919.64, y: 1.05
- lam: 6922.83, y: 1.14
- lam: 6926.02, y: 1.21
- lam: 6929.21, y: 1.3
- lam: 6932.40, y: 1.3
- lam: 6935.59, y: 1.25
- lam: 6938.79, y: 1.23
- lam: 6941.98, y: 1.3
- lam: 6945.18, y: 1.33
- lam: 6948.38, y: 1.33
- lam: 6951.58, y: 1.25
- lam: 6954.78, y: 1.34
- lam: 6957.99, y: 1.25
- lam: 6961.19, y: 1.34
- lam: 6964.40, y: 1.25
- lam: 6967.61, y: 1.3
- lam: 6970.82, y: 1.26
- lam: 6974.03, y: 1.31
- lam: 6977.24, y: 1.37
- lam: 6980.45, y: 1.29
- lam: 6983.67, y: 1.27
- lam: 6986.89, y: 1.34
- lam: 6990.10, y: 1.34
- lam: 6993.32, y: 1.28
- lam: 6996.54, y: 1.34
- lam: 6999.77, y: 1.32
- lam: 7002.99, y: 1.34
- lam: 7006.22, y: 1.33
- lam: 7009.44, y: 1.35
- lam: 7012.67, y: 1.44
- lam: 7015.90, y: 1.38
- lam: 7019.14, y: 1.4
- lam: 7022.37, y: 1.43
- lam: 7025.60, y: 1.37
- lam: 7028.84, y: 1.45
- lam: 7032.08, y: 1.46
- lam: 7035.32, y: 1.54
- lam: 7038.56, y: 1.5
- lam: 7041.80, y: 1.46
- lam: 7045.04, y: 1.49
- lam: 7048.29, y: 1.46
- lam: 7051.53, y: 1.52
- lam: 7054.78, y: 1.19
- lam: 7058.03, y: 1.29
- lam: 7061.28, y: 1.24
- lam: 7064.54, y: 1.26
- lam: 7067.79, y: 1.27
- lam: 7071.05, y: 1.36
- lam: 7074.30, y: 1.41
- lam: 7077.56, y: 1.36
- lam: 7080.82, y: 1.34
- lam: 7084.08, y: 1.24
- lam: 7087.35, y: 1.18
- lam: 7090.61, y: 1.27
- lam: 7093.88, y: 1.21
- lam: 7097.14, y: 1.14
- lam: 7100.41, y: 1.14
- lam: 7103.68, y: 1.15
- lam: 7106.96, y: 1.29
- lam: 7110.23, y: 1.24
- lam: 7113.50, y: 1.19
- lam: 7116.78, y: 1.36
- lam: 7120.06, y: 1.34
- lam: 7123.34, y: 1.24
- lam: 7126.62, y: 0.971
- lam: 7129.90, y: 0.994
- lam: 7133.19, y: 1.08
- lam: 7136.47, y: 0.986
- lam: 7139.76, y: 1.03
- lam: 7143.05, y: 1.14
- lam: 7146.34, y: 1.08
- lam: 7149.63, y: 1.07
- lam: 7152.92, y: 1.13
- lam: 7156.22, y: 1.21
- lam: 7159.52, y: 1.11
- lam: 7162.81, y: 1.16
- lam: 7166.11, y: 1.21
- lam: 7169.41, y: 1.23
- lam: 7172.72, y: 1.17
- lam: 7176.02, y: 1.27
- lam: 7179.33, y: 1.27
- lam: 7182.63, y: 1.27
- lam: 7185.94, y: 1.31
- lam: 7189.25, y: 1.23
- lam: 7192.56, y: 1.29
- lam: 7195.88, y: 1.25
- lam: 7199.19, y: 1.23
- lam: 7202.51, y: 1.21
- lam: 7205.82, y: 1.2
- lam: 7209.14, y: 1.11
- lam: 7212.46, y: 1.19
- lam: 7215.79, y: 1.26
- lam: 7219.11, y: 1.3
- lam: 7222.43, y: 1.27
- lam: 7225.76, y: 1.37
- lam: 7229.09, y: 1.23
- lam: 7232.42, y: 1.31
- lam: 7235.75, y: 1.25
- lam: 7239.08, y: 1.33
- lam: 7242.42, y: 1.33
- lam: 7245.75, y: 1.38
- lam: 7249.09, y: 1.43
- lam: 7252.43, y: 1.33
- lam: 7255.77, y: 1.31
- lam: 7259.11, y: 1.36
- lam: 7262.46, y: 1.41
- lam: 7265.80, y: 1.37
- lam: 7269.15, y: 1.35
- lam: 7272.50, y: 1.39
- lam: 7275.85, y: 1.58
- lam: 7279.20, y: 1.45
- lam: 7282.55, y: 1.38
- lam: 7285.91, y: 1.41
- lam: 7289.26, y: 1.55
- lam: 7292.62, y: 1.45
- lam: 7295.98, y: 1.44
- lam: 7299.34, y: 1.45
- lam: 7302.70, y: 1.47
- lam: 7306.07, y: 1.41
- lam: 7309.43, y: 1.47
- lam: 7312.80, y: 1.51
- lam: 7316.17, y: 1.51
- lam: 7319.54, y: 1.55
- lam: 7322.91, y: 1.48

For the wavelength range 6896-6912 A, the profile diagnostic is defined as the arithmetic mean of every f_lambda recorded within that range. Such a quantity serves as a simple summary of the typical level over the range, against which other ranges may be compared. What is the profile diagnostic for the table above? 1.08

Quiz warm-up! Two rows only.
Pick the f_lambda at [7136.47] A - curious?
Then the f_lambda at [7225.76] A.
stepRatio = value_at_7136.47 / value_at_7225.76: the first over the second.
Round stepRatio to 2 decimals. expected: 0.72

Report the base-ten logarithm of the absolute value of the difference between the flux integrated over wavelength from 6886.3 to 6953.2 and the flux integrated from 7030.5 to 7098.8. 1.1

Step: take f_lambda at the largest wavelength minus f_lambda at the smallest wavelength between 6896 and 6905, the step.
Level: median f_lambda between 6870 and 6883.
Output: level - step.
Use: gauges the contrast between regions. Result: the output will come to 1.0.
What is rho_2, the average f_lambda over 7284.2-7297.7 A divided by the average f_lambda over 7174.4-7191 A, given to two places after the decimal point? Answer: 1.15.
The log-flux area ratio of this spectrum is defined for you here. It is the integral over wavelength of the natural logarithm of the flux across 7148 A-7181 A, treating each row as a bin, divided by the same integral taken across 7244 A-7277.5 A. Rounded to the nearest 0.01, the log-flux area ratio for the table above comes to 0.50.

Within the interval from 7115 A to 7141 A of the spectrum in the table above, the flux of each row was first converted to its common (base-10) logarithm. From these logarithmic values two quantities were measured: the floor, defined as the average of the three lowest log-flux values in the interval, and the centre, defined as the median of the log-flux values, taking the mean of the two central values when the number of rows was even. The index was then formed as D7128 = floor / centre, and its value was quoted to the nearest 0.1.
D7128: -0.3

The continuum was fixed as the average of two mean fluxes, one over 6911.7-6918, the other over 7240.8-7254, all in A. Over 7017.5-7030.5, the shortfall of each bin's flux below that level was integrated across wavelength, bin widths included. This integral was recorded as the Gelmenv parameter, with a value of -1.9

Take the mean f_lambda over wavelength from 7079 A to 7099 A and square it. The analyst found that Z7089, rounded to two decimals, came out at 1.51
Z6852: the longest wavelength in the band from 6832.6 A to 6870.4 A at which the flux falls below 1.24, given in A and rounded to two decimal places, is 6868.84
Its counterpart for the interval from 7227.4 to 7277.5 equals 7229.09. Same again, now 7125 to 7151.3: 7149.63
